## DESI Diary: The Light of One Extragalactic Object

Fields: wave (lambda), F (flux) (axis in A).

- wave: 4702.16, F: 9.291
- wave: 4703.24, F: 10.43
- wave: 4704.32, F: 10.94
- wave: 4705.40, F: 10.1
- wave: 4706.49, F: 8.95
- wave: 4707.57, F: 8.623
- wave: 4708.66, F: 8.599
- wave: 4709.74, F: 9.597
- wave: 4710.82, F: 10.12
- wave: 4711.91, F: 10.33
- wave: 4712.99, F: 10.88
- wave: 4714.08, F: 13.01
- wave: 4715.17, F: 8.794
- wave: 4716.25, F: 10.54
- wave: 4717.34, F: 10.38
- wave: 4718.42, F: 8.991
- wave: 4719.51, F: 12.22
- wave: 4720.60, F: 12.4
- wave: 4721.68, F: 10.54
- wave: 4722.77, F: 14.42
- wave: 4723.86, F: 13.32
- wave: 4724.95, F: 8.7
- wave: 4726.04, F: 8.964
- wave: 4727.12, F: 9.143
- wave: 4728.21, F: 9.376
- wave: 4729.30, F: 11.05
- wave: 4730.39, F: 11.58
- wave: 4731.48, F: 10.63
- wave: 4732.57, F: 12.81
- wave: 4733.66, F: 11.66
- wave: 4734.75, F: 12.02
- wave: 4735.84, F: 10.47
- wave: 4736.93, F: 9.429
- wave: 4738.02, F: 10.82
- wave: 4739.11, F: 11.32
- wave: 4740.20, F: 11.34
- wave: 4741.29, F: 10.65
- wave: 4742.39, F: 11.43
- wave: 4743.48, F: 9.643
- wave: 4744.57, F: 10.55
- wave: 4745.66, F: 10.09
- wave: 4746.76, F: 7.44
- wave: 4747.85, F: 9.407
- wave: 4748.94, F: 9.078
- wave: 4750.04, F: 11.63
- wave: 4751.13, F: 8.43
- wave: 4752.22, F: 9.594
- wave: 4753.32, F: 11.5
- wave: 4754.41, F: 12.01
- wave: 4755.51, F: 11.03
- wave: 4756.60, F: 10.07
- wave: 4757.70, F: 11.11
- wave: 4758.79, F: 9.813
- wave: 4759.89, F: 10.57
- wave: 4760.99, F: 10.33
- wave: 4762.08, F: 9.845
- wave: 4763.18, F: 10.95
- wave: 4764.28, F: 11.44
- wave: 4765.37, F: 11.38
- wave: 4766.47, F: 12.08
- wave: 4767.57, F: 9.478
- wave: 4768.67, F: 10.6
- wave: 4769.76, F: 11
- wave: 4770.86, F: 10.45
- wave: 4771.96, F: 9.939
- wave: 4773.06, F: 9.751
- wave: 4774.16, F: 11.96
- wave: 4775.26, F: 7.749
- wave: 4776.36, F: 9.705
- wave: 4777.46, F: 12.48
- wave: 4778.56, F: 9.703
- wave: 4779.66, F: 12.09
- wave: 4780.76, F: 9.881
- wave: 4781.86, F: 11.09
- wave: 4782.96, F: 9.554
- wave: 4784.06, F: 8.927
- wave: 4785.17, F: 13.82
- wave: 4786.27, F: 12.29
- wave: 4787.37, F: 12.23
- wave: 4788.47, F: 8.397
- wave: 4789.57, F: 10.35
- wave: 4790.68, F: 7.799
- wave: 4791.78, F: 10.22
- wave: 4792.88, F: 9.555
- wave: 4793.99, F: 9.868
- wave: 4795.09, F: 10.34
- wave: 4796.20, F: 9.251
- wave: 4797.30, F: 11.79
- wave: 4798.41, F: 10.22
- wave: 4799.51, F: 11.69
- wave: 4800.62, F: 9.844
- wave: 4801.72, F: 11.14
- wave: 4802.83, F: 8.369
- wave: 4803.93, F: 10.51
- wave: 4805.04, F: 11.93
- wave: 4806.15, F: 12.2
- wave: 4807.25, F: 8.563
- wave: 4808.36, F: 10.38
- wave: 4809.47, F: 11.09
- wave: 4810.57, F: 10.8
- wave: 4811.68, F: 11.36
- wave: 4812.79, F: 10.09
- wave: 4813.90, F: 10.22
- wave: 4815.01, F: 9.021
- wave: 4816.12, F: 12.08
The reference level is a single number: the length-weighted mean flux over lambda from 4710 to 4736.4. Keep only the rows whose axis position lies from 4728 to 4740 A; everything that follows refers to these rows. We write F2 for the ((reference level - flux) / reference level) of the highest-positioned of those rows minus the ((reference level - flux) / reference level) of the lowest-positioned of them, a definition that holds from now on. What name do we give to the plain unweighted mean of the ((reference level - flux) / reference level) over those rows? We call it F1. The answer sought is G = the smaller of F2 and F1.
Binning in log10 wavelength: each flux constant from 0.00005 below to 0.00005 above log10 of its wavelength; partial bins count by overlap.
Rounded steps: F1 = -0.009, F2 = -0.18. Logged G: -0.178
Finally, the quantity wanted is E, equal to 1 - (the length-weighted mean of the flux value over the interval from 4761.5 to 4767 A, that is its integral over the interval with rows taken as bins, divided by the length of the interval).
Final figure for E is -10.1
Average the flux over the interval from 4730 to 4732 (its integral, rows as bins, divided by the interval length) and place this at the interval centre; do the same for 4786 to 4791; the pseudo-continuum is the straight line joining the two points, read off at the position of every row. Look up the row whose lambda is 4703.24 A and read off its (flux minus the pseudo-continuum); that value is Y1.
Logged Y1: -1.1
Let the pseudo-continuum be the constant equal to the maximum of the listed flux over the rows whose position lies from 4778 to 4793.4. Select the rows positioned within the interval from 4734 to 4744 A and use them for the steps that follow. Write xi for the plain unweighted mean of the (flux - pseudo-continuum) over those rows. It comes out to -3.03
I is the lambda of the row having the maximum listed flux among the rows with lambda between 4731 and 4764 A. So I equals 4732.57 A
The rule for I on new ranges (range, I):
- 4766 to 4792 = 4785.17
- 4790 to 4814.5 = 4806.15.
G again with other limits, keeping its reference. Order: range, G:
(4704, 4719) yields 0.085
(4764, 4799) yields 0.040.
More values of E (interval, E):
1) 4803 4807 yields -10.0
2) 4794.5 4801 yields -9.5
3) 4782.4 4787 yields -10.2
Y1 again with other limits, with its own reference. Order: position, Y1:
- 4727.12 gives -2.0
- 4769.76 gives 0.5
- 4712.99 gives -0.5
